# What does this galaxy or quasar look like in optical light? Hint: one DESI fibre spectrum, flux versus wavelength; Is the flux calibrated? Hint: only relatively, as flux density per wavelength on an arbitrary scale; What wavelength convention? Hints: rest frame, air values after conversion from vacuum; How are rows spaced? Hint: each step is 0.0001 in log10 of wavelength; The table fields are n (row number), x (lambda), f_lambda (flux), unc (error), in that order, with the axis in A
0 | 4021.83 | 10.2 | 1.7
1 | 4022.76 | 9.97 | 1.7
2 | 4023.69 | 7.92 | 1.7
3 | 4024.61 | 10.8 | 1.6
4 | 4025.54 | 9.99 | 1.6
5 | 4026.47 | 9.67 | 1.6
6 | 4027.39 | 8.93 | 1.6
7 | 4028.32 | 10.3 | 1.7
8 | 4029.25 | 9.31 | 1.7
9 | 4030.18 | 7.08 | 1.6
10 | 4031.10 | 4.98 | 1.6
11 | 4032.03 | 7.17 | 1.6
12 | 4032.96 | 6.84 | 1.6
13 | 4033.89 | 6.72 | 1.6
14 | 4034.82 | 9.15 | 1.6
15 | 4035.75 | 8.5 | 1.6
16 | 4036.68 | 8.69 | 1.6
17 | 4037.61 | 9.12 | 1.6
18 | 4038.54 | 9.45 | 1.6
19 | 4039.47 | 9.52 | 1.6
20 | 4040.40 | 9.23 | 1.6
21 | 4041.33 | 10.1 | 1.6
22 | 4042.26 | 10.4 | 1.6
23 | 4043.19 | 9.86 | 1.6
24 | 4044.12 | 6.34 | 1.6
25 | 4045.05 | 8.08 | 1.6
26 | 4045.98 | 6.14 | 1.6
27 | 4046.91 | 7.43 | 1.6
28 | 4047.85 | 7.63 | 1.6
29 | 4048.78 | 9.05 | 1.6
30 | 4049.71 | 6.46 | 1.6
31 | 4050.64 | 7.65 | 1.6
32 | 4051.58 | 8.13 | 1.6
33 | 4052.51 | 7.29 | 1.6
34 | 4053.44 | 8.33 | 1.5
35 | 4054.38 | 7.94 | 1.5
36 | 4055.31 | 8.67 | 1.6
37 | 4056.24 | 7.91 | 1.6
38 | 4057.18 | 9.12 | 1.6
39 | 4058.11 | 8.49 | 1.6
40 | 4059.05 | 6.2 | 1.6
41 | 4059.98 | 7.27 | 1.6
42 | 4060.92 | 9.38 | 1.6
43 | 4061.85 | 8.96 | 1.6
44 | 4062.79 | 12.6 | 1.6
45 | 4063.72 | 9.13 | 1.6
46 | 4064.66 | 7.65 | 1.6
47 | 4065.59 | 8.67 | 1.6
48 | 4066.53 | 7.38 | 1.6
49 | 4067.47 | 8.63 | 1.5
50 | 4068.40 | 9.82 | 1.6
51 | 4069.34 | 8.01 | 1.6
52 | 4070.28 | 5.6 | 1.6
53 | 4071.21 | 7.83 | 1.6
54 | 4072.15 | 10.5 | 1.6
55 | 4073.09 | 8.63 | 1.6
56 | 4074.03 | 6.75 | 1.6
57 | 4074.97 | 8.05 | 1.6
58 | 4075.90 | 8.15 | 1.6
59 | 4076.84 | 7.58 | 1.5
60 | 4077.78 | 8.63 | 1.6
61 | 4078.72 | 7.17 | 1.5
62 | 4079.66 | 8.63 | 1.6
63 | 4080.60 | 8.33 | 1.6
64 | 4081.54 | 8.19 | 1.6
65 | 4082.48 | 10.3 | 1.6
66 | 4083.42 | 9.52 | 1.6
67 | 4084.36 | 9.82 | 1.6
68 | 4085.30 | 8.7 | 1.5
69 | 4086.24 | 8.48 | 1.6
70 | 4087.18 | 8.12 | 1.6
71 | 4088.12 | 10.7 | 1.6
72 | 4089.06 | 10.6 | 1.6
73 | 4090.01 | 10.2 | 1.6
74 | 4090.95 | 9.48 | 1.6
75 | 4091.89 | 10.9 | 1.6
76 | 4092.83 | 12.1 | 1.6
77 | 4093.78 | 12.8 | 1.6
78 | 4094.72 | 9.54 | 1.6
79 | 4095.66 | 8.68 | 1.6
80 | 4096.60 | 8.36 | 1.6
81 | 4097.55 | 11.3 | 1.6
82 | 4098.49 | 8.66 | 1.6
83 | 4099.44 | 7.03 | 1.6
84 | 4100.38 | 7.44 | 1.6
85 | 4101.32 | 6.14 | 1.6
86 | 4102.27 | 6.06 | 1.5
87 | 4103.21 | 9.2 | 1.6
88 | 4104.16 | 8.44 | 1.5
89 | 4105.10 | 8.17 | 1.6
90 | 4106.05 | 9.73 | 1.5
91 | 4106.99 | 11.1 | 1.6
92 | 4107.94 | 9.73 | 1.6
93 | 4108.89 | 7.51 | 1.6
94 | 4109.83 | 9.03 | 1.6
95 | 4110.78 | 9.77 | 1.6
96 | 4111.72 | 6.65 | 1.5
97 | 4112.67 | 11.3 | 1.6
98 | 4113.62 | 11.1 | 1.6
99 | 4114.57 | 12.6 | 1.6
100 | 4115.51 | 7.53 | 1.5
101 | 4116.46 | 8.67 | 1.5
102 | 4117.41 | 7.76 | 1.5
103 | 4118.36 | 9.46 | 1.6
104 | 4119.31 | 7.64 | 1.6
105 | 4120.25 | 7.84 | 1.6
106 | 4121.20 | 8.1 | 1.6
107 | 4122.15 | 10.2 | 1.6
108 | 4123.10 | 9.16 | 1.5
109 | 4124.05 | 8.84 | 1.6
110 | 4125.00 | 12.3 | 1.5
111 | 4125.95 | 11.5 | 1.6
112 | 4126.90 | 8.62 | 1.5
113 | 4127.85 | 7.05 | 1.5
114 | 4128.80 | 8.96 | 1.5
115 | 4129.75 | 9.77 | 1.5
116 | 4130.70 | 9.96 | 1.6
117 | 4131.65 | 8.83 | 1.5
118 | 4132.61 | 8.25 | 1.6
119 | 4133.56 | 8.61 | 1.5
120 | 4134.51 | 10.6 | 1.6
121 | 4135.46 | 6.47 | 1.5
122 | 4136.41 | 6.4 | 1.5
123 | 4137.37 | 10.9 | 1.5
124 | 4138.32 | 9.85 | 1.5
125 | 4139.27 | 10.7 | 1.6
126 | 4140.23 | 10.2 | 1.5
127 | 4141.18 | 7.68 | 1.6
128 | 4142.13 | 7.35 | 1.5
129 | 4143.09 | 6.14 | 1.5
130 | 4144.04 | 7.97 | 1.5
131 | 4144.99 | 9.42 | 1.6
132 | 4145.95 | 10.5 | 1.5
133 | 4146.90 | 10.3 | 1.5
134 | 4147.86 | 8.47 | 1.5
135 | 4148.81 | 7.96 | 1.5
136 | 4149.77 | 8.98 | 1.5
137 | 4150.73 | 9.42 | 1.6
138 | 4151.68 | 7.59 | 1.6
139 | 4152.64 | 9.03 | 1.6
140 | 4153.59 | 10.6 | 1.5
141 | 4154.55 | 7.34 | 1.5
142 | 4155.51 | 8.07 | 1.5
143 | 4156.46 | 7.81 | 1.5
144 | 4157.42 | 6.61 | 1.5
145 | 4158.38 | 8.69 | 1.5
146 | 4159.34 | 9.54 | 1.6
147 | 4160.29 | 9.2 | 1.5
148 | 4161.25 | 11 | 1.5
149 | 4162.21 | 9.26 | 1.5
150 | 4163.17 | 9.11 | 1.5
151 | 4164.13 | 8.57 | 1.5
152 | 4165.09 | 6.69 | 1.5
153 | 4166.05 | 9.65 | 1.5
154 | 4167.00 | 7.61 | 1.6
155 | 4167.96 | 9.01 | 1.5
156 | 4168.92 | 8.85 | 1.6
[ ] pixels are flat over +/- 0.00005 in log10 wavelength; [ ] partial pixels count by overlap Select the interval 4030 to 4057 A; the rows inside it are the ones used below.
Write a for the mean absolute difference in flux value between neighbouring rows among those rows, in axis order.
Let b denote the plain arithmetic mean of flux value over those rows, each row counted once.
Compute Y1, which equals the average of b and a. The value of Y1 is 4.55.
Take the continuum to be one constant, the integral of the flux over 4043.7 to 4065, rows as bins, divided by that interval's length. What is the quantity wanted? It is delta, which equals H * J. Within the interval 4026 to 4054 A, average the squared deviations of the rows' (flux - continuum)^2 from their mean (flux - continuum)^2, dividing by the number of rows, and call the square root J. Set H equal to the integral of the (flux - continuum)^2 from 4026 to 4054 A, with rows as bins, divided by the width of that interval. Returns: 4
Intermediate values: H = 1.9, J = 2.0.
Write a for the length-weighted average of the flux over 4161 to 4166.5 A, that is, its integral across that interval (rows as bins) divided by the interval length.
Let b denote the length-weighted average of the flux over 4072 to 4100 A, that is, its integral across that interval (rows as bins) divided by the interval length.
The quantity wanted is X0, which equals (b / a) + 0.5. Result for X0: 1.53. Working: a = 9.0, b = 9.18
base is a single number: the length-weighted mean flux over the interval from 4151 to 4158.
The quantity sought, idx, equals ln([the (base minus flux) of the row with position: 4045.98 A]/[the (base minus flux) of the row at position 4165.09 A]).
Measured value 0.31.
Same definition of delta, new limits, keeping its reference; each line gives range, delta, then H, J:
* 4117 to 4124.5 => 2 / 1.1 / 1.4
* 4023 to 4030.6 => 6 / 2.7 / 2.3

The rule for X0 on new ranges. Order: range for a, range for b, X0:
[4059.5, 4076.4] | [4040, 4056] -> 1.46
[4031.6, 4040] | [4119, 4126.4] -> 1.64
